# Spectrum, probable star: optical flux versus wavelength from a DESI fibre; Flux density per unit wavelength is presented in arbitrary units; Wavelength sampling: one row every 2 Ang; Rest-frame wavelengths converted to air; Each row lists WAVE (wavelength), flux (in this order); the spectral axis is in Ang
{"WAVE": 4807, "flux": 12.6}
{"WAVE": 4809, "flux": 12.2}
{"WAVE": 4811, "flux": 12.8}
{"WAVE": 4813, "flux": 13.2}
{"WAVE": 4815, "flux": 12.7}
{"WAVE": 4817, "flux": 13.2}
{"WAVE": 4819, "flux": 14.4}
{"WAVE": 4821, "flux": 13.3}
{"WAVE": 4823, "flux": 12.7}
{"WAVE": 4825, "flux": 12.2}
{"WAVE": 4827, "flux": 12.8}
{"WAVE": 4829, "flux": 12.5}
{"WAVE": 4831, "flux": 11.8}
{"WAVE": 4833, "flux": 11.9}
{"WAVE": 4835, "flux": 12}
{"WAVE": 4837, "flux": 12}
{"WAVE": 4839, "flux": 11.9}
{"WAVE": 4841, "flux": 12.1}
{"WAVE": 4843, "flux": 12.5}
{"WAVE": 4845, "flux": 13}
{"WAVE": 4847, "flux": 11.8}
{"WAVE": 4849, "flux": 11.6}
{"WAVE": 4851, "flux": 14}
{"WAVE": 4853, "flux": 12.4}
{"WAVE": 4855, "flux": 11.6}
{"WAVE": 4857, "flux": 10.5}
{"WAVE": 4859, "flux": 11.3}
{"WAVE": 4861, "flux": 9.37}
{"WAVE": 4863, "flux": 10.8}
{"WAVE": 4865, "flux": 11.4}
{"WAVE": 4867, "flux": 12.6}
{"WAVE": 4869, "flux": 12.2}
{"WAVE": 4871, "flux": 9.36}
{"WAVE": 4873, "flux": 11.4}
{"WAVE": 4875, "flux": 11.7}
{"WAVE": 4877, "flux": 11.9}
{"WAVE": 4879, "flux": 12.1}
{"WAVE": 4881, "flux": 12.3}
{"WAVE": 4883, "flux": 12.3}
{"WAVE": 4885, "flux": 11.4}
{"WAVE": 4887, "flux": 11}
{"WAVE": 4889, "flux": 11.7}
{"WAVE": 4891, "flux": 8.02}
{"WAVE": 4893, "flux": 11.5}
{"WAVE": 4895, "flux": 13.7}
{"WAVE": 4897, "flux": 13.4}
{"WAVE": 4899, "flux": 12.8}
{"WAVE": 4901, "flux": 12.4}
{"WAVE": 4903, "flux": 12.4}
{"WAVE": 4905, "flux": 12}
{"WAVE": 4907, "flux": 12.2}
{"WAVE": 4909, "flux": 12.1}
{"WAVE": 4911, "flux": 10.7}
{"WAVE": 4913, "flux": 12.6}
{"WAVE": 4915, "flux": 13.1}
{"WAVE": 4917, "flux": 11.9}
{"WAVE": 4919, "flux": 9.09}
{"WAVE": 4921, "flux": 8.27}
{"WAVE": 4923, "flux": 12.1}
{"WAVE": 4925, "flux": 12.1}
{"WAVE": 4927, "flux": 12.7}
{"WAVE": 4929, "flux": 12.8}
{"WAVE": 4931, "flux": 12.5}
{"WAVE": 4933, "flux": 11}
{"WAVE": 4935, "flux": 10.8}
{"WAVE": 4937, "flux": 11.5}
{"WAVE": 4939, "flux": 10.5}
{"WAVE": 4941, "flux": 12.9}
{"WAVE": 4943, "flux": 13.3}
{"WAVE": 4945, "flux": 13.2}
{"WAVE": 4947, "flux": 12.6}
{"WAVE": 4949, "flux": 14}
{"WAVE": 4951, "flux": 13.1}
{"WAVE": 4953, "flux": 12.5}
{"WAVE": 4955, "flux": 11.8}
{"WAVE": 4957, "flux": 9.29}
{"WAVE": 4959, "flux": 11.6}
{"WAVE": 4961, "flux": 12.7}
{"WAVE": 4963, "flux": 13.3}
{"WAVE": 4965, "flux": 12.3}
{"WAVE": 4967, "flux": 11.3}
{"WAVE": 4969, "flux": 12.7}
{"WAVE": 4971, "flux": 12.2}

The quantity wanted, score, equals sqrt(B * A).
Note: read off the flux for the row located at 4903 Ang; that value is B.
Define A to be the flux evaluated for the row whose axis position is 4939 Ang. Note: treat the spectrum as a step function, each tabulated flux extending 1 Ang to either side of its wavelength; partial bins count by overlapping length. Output 11.41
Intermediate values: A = 10.5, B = 12.4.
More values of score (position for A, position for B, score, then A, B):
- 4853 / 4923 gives 12.25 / 12.4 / 12.1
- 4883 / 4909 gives 12.20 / 12.3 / 12.1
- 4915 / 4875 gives 12.38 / 13.1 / 11.7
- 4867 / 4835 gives 12.30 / 12.6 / 12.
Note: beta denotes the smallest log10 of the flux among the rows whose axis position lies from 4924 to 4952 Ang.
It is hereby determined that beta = 1.02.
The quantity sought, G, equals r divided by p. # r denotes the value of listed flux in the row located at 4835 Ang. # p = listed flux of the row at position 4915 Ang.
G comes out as 0.92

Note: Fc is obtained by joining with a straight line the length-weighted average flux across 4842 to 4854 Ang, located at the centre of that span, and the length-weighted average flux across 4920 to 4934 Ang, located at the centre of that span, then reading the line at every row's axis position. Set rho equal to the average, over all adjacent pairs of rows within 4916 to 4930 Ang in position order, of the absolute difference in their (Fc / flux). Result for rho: 0.16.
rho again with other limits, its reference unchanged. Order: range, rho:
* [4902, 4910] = 0.02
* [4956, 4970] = 0.10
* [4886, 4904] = 0.16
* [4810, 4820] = 0.05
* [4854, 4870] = 0.11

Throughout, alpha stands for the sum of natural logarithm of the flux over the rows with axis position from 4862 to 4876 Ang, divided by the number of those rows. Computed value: 2.43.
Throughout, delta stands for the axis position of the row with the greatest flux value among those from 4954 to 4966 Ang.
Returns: 4963 Ang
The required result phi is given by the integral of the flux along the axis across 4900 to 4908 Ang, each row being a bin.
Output 98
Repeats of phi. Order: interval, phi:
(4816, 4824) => 107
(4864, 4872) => 91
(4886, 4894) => 84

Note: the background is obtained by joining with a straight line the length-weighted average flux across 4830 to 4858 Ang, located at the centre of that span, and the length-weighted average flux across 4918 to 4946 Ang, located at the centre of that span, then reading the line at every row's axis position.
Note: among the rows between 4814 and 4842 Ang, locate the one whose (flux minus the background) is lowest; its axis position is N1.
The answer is 4831 Ang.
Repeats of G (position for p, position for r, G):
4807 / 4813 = 1.05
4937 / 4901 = 1.08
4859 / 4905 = 1.06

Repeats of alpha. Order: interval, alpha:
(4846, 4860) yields 2.47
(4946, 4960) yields 2.49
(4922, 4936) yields 2.48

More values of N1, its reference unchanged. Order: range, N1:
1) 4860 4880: 4861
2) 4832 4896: 4891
